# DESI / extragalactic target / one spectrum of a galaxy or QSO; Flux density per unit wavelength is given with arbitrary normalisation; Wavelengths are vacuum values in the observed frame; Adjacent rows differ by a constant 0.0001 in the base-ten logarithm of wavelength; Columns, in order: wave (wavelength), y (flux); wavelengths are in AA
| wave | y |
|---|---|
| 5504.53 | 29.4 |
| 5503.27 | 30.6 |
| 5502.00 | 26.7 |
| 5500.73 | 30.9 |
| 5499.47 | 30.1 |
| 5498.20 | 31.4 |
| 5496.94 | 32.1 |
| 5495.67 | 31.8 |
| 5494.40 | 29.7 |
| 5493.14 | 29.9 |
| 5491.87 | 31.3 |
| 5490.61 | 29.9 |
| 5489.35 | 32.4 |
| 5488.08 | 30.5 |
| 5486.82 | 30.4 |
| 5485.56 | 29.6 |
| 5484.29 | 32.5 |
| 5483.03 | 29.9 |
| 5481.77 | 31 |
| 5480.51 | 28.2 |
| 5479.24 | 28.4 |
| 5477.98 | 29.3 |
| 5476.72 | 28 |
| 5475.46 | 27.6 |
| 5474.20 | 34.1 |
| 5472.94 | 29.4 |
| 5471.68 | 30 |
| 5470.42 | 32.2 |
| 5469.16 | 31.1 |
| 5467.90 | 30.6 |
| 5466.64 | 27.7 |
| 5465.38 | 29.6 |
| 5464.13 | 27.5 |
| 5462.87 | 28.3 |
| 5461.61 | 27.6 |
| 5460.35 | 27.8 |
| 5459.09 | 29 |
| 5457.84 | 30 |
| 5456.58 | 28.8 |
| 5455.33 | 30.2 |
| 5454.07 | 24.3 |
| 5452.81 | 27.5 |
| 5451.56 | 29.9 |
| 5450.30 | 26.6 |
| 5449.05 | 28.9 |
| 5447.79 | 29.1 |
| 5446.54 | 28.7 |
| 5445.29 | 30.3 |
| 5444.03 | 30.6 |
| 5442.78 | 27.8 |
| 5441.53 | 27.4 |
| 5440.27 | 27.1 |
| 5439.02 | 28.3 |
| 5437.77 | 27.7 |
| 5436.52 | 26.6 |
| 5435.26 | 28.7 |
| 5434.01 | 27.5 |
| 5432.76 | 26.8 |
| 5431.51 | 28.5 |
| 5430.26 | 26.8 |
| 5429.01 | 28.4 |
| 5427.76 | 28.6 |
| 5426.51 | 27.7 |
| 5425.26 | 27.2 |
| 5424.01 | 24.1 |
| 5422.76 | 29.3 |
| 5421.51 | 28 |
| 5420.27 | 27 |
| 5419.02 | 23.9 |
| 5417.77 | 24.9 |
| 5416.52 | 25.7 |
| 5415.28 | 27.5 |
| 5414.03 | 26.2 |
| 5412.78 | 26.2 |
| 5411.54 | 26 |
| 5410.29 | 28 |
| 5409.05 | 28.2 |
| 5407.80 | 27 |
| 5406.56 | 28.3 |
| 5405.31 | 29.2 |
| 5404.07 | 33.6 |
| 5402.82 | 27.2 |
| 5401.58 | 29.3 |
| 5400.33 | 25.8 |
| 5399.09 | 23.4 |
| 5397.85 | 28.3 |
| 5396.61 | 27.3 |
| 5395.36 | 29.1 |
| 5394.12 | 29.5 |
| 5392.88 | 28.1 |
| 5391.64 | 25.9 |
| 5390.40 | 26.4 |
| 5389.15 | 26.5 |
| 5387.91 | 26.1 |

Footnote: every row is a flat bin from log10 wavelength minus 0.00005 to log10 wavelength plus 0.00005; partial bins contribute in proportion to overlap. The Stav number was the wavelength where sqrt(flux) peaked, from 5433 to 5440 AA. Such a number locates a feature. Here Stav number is 5435.26 AA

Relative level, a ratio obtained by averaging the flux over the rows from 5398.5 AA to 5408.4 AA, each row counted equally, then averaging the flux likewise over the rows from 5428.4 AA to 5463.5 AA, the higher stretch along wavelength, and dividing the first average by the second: 0.99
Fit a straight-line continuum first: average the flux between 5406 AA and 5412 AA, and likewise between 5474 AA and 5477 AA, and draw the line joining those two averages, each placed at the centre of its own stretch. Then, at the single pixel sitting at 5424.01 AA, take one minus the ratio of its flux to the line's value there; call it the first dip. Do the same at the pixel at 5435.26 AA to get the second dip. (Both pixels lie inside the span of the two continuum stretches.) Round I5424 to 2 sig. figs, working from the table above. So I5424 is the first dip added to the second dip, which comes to 0.13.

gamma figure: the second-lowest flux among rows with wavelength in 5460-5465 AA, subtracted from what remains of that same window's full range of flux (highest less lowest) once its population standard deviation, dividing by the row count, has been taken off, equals -27.1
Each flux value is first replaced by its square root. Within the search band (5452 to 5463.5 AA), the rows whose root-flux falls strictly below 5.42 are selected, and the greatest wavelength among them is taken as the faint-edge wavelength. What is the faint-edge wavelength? 5462.87 AA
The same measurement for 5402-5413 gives 5412.78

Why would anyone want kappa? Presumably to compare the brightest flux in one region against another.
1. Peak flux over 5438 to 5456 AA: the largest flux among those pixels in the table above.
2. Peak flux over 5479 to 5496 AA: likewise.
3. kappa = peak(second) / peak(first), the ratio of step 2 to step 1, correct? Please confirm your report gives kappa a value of 1.06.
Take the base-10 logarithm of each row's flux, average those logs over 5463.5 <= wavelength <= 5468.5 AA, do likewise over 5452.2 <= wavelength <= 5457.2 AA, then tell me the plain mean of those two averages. 1.45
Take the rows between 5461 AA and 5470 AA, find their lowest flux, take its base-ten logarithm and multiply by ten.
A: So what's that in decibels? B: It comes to 14.4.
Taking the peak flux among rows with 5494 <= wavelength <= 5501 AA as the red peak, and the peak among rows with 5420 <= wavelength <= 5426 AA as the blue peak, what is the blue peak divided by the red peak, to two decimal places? 0.91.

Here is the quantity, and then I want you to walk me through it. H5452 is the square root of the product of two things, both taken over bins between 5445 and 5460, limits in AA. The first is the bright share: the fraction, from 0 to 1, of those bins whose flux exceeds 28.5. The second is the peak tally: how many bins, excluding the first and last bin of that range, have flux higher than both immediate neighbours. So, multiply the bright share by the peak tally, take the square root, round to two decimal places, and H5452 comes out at 1.73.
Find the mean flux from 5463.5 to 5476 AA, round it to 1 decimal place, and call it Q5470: 30.0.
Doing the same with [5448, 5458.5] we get 28.3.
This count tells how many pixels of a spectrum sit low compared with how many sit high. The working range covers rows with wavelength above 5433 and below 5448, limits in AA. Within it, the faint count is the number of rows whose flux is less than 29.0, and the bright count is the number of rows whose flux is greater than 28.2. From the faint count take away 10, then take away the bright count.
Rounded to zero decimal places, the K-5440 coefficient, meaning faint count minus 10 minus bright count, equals -7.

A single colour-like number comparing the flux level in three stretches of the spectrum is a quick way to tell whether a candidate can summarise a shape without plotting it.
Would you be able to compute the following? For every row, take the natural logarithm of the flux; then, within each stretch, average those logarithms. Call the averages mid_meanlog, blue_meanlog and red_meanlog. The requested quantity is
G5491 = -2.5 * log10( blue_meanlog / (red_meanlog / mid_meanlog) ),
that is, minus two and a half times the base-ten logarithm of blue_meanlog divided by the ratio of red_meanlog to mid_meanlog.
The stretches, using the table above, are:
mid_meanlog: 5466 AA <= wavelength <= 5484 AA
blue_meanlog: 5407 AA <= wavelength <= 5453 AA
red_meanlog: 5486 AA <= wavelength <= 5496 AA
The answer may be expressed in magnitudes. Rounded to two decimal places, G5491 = -1.29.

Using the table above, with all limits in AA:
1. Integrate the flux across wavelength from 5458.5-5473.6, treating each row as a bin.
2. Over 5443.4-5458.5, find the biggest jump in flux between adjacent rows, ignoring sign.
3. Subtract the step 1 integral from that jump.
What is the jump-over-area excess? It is -436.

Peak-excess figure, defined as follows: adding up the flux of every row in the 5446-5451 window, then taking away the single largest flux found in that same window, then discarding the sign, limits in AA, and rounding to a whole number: 84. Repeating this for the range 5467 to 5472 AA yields 92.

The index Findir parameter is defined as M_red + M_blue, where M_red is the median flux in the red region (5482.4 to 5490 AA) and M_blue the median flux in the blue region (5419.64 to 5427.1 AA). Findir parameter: 57.9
